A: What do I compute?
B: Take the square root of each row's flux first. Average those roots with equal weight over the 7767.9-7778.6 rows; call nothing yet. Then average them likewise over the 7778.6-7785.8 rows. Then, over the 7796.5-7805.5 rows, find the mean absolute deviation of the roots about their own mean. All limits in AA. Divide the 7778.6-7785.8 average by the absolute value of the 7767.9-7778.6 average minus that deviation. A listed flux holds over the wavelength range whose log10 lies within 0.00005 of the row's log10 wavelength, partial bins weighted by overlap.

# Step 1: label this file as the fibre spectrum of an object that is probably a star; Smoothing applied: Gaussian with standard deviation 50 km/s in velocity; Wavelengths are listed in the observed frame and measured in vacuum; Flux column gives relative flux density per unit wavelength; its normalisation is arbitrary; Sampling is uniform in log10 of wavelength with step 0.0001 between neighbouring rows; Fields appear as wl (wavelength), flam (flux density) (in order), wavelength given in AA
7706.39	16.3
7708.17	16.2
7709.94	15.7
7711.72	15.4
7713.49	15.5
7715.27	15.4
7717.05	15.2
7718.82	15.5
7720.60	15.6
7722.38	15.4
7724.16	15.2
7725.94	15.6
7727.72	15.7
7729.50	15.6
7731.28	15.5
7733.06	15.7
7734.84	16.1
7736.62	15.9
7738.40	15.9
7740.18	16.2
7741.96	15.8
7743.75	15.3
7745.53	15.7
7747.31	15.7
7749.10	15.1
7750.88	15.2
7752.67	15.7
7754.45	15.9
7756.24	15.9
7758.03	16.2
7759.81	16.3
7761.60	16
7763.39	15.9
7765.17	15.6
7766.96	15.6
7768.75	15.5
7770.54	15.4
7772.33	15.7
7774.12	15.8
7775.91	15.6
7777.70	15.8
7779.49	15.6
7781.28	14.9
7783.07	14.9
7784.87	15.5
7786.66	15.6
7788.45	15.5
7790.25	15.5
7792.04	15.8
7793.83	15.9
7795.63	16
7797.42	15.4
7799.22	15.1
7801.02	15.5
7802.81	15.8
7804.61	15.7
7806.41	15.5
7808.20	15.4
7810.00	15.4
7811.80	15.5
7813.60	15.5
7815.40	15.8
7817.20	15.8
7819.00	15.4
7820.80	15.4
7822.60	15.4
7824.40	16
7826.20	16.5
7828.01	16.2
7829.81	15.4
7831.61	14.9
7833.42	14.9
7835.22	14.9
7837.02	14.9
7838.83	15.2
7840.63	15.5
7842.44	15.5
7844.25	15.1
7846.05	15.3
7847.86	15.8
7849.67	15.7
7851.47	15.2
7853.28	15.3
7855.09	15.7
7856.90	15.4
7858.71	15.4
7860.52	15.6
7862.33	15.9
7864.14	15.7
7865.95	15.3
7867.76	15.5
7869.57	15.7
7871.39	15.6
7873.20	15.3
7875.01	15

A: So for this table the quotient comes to 0.99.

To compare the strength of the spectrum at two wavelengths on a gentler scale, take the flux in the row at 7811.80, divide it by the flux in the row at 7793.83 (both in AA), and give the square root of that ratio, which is 0.99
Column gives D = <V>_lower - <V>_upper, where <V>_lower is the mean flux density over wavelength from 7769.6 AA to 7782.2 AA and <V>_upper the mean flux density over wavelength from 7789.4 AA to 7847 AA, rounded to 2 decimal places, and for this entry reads 0.04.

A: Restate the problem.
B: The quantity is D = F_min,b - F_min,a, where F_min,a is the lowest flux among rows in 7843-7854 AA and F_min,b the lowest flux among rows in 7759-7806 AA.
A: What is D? -0.20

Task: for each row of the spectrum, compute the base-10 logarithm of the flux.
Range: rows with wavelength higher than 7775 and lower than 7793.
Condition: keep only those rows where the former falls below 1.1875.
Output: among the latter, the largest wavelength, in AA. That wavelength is 7783.07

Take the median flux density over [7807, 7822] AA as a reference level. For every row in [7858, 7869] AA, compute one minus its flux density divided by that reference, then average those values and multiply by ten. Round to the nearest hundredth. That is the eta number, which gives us -0.08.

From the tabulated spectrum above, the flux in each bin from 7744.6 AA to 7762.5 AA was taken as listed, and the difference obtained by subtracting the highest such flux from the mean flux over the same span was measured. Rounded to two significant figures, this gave -0.53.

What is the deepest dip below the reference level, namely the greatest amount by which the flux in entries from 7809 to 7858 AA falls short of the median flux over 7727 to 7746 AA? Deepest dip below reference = 0.80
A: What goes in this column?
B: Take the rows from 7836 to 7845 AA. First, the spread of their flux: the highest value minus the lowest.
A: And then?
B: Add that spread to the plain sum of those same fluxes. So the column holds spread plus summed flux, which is 76.8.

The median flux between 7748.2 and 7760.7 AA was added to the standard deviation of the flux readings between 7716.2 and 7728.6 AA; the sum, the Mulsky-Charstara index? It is 16.1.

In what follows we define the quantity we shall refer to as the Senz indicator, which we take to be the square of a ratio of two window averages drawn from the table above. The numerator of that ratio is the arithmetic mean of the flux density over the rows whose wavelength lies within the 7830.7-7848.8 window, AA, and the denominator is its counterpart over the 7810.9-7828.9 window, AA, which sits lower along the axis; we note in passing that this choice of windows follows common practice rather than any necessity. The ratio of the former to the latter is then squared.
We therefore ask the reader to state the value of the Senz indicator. 0.93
